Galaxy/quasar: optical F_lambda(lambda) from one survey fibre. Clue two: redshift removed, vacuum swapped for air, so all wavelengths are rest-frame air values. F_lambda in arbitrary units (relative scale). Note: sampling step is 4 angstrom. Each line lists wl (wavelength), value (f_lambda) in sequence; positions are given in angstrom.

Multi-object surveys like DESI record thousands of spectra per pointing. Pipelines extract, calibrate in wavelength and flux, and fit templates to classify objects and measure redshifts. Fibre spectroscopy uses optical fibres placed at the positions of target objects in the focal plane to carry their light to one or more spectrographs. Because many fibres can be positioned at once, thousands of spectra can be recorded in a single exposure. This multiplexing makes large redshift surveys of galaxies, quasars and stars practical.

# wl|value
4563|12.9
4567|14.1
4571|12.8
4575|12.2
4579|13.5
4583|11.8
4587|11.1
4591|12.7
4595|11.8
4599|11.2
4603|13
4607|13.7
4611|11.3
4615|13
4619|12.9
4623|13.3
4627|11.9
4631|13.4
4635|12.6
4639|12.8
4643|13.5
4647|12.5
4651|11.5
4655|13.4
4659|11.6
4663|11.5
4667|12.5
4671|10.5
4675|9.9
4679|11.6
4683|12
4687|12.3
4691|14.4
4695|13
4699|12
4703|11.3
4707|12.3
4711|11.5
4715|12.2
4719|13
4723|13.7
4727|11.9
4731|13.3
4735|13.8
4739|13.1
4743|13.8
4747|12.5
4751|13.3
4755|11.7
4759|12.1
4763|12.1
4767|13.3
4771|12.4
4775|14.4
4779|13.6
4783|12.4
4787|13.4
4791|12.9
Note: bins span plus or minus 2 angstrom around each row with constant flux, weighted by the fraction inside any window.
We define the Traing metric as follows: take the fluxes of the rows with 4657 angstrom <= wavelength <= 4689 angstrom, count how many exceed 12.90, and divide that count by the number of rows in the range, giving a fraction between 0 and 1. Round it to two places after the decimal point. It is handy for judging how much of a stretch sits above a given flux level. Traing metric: 0.00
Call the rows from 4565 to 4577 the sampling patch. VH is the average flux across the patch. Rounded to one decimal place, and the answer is 13.0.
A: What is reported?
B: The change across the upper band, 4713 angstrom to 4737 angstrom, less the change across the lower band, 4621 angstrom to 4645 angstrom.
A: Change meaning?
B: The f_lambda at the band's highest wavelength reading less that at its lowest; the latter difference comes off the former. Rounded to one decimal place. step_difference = 1.4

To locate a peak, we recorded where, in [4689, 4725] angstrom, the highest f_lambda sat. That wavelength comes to 4691 angstrom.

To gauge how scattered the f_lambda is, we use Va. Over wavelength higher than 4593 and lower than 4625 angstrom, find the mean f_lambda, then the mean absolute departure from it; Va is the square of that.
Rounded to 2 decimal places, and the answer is 0.67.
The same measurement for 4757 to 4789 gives 0.51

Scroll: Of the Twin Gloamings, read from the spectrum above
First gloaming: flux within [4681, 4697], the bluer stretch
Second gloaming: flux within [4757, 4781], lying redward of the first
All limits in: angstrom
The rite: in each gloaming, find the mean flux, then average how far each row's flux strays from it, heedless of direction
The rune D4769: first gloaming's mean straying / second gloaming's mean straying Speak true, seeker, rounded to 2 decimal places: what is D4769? 0.99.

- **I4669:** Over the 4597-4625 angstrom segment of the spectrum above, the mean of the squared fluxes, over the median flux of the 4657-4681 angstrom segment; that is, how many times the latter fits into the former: 13.9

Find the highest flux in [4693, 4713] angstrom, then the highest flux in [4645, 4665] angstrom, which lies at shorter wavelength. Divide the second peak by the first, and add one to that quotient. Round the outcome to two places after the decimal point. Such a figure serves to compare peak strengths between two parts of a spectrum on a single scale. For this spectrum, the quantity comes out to 2.03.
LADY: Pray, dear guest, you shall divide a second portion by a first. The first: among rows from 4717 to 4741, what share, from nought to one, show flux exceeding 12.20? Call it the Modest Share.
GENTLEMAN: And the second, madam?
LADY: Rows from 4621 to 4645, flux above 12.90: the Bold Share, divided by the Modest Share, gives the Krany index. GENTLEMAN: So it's 0.60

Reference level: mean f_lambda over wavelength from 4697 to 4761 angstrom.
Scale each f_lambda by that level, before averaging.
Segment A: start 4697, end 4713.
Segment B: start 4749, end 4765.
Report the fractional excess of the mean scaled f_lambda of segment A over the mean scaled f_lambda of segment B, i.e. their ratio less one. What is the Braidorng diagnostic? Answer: -0.04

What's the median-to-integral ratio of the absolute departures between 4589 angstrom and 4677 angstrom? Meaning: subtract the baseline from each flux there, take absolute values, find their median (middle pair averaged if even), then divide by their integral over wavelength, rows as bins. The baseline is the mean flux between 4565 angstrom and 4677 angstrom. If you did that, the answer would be 0.011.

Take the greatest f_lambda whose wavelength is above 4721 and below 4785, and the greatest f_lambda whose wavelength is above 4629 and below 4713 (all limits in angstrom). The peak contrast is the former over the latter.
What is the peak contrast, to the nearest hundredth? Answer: 1.00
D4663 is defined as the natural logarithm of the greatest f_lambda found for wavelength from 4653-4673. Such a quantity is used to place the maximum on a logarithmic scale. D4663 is 2.60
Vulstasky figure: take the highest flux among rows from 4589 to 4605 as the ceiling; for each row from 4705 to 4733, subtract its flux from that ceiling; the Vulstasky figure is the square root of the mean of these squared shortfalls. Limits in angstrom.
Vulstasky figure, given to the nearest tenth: 0.9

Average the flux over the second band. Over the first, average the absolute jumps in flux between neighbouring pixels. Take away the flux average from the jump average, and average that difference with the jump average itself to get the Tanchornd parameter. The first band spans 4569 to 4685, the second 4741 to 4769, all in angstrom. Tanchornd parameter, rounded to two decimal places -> -5.25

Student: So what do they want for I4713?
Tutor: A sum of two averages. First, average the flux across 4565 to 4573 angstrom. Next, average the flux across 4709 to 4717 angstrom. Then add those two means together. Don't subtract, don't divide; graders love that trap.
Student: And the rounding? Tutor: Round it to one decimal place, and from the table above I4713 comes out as 25.3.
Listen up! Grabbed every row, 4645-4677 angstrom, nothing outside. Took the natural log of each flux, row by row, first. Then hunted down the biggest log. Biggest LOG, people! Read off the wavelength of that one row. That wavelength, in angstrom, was 4655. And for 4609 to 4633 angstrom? 4631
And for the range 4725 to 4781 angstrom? 4775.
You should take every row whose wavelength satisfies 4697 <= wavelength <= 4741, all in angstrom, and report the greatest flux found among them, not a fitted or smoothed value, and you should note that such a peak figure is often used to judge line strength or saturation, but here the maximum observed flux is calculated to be 13.8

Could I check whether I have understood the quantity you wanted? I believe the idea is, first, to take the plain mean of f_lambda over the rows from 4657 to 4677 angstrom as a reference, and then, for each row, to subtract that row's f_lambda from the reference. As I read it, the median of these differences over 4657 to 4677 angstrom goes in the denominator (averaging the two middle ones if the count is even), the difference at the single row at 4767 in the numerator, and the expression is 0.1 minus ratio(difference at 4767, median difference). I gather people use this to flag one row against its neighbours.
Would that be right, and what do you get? -6.9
